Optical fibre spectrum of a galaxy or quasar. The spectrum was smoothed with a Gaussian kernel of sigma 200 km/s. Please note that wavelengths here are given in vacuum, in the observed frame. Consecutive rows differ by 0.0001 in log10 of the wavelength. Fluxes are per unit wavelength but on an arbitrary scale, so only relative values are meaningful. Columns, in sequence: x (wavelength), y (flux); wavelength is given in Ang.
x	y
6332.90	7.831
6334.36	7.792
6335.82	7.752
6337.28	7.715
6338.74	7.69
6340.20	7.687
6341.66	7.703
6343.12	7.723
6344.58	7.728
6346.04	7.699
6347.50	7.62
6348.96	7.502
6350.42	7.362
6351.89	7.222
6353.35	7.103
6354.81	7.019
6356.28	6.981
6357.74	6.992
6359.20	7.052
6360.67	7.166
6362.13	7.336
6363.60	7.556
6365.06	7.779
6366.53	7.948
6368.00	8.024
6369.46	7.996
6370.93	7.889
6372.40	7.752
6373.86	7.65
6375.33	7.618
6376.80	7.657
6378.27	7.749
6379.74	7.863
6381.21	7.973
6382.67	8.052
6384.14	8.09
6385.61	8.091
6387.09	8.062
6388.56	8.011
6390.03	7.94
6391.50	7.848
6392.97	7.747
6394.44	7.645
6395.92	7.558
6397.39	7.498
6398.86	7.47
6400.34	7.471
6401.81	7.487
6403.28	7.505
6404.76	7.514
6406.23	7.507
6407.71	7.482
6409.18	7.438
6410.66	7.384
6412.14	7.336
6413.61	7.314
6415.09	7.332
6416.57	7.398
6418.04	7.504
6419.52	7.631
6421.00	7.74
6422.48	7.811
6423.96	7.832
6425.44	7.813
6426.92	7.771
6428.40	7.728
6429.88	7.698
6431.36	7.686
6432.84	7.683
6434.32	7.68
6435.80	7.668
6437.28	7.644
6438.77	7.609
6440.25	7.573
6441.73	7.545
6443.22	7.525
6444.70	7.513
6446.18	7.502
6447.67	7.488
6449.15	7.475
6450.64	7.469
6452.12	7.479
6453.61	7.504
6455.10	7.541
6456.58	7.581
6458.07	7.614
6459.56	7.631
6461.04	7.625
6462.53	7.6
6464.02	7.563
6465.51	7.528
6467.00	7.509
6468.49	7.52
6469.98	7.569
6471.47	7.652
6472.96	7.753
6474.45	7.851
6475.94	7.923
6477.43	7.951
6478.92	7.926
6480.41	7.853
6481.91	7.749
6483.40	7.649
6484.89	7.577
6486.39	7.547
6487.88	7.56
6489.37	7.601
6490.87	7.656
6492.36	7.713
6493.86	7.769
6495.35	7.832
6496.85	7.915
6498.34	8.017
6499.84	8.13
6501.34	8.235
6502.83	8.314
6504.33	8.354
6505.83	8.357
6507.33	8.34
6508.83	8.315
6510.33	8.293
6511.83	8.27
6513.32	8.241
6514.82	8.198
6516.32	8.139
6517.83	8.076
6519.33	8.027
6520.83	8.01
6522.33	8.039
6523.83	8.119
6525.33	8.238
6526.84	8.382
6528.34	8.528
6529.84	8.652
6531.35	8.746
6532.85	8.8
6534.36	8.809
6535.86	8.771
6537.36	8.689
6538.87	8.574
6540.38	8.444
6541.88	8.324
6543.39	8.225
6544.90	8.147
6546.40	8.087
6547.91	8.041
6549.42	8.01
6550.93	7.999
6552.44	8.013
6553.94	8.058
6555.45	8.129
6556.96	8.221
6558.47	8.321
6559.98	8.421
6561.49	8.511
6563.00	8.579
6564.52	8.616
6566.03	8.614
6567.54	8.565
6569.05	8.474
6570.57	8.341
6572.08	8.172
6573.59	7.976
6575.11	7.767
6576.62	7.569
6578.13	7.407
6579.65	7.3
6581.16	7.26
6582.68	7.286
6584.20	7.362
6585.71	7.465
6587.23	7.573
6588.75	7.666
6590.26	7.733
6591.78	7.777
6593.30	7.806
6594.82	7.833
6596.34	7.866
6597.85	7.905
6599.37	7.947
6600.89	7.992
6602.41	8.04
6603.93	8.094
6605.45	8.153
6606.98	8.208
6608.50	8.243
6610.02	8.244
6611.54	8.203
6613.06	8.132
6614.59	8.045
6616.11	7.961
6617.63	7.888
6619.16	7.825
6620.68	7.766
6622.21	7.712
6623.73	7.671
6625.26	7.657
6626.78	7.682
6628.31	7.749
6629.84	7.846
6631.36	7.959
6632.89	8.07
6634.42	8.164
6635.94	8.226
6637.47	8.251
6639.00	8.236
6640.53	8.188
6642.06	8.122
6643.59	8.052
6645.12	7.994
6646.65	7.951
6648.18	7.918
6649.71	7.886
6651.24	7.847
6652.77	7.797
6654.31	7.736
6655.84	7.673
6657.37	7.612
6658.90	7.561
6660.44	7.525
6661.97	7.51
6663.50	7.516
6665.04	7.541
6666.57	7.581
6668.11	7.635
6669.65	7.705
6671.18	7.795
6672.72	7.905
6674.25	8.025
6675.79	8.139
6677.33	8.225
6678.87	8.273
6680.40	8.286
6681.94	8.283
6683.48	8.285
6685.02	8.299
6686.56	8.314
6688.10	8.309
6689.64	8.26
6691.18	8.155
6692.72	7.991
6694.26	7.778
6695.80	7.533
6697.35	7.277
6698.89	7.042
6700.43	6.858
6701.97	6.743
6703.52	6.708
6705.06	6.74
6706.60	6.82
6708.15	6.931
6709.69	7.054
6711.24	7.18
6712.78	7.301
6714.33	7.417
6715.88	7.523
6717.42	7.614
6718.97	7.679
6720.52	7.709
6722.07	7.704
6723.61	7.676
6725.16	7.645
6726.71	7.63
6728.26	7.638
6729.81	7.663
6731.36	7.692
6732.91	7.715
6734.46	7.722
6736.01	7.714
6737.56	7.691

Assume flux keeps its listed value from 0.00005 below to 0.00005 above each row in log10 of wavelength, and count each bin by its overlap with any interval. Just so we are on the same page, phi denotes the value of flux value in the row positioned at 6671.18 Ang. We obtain 7.795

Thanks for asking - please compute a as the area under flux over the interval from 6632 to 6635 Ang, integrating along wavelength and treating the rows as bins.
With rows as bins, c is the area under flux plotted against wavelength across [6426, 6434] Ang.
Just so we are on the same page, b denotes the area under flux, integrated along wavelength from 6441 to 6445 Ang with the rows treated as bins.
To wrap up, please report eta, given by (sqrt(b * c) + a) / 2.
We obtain 34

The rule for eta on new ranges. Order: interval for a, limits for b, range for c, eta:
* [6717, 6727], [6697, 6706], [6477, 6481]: 60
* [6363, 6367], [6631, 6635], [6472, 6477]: 33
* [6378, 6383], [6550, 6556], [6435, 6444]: 49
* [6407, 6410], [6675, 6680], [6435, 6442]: 35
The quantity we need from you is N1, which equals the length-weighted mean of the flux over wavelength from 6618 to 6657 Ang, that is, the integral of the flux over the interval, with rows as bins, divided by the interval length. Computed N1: 7.92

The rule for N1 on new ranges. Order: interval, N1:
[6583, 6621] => 7.90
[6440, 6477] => 7.58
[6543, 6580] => 8.15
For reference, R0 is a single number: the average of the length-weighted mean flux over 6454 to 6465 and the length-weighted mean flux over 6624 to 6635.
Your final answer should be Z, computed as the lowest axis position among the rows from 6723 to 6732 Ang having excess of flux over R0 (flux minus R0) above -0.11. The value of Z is 6723.61 Ang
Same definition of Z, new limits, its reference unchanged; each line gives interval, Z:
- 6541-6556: 6541.88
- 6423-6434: 6423.96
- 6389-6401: 6390.03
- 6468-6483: 6471.47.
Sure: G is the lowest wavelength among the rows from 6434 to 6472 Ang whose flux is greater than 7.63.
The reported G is 6434.32 Ang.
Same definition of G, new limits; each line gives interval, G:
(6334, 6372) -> 6334.36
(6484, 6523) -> 6490.87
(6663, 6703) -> 6668.11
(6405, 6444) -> 6419.52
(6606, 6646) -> 6606.98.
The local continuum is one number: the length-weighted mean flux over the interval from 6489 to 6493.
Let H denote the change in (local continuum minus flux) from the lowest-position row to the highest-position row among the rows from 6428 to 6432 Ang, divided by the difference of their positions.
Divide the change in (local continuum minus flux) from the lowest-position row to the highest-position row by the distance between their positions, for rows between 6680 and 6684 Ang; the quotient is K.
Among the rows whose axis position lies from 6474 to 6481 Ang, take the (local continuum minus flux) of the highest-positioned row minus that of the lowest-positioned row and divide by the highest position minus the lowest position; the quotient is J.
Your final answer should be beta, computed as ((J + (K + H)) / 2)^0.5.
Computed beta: 0.08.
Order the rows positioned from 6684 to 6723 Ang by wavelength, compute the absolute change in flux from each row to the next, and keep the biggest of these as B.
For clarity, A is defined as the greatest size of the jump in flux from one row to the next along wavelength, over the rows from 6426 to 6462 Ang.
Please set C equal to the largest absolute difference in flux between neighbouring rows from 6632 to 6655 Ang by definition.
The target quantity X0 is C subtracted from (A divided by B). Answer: 0.1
